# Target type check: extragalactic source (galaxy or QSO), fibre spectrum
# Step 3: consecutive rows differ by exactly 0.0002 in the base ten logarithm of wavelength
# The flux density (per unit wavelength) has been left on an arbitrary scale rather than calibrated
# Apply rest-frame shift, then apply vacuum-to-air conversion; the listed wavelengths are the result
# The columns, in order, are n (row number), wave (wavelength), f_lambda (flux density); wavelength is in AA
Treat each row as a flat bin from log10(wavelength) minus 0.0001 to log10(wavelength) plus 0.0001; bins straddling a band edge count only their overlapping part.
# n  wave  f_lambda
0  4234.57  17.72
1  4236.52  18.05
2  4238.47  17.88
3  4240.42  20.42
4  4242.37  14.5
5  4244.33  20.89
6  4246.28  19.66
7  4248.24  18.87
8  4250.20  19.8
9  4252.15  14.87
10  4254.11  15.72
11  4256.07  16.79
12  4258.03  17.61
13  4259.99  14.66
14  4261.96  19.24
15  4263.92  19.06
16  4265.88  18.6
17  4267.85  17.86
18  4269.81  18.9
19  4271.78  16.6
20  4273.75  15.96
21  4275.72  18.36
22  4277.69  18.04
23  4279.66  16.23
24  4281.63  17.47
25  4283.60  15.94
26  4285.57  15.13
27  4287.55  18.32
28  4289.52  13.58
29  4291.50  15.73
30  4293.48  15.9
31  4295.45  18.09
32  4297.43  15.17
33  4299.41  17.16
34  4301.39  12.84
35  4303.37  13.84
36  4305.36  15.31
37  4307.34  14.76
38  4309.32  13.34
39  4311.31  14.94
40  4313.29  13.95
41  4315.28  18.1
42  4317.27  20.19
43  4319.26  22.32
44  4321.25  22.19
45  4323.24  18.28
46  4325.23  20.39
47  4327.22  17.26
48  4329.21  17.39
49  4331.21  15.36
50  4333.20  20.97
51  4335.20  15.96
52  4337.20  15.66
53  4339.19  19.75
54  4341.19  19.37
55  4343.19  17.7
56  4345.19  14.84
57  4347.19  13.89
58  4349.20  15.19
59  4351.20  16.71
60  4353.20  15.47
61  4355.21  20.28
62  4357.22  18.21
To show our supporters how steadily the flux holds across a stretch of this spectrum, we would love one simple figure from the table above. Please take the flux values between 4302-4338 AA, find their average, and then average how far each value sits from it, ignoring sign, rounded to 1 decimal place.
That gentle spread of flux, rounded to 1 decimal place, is 2.4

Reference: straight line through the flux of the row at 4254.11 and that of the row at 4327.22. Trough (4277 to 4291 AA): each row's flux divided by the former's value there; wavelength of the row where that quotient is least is 4289.52 AA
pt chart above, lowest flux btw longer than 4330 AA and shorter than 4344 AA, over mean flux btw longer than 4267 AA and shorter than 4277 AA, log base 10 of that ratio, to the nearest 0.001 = -0.058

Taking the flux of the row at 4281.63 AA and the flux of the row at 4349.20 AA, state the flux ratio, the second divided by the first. 0.87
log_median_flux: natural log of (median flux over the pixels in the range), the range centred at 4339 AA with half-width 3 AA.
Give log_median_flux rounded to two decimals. 2.96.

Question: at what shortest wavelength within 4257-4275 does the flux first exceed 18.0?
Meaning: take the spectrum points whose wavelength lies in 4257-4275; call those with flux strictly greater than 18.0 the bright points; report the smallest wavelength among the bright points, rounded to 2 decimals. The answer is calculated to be 4261.96 AA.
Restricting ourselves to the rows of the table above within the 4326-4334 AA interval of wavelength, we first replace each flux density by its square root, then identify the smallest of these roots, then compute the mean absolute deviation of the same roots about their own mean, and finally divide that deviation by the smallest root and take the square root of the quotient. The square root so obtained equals 0.218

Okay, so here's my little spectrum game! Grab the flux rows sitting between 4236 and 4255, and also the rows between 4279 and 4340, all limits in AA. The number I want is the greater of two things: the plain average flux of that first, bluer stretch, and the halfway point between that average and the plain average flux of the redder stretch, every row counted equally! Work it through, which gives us 18.1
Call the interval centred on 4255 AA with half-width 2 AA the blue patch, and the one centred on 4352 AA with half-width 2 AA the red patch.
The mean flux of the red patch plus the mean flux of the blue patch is 32.3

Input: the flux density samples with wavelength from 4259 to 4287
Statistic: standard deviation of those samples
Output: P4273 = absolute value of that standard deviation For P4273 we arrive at 1.5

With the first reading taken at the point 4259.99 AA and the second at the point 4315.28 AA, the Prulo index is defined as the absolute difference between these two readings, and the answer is 3.4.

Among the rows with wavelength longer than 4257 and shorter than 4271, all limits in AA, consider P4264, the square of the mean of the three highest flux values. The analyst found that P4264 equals 364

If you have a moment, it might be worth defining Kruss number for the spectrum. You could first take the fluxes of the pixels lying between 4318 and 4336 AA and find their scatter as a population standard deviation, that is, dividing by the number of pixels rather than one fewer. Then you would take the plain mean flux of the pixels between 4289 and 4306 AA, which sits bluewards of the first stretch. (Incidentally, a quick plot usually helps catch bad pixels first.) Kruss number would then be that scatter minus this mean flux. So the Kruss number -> -12.8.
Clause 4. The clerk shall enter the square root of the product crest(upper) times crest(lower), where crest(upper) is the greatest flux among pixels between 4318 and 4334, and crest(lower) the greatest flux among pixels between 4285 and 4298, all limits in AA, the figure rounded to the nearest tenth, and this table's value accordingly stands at 20.2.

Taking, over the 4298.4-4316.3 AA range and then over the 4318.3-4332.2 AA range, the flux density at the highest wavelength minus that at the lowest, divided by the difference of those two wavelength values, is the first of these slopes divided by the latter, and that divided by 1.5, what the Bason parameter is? -0.1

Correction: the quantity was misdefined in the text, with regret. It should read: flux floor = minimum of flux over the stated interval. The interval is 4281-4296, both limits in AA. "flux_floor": 13.58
